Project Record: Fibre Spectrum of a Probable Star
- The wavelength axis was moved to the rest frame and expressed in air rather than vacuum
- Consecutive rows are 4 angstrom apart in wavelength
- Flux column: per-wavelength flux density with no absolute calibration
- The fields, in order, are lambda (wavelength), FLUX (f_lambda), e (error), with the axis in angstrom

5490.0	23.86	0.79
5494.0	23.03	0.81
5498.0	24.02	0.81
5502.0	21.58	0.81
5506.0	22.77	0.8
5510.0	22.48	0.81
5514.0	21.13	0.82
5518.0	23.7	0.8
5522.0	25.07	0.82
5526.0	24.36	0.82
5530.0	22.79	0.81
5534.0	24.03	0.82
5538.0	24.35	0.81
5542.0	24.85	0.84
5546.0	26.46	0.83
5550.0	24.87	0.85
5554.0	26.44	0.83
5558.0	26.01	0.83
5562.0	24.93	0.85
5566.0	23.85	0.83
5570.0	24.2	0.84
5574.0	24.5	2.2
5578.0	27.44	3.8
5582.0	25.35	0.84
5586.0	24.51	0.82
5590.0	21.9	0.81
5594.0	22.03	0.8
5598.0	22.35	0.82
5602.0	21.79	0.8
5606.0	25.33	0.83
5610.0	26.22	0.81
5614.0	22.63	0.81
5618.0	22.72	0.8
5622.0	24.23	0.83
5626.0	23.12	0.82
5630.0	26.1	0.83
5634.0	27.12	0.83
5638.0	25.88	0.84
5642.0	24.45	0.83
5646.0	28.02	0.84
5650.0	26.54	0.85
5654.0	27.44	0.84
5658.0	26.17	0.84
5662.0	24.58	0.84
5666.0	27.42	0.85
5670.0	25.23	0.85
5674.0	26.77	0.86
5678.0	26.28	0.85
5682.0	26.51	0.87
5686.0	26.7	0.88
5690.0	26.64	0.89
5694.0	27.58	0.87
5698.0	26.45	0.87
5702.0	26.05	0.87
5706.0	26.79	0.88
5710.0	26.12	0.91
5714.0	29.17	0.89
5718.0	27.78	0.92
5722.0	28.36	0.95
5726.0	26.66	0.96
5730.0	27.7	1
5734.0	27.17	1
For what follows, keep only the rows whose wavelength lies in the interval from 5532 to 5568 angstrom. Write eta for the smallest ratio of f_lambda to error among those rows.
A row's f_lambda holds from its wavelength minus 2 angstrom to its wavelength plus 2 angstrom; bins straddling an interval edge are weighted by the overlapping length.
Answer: 28.7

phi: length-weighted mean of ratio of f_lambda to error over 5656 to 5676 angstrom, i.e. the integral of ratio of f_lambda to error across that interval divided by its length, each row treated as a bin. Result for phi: 30.7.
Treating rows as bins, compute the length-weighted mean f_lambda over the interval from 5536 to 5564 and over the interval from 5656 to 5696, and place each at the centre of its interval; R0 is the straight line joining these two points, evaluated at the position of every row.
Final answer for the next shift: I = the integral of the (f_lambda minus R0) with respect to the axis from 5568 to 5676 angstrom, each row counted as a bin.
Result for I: -109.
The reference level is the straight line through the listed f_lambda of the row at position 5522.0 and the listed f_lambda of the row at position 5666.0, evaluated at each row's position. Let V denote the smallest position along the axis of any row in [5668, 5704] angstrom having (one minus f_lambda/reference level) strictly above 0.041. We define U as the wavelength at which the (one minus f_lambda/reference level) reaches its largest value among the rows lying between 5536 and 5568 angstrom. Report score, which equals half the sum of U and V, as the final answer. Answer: 5618 angstrom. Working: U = 5566.0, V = 5670.0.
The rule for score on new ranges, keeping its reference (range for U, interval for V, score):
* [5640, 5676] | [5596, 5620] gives 5630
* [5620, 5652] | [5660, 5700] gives 5644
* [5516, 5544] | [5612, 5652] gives 5572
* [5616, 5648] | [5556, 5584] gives 5592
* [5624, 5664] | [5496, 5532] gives 5564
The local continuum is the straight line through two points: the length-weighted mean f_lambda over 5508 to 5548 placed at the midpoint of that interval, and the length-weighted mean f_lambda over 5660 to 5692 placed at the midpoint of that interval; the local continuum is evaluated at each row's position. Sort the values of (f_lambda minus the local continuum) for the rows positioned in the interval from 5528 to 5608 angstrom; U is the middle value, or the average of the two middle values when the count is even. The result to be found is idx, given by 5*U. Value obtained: 0.5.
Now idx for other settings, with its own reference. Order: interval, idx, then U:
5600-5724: 0.9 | 0.2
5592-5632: -12.5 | -2.5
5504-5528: -2.2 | -0.4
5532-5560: 3.5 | 0.7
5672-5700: 0.8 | 0.2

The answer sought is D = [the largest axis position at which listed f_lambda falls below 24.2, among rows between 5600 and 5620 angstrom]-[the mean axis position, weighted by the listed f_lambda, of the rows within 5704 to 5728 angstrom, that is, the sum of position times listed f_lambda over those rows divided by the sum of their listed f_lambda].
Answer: -98.1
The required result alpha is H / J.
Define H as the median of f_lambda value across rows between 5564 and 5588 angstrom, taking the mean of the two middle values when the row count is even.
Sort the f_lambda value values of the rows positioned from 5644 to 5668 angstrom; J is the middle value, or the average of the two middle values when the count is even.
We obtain 0.91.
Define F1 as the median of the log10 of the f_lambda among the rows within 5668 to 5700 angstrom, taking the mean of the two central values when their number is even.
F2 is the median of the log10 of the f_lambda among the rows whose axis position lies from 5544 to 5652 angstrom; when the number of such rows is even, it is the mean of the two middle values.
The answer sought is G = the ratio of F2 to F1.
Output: 0.98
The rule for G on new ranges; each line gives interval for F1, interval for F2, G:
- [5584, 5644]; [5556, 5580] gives 1.01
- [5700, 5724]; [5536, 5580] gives 0.97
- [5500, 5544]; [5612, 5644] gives 1.01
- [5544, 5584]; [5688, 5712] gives 1.02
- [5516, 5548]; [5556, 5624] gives 1.00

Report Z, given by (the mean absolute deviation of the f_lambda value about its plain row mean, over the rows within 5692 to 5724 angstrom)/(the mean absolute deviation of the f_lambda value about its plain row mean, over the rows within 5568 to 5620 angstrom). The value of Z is 0.60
